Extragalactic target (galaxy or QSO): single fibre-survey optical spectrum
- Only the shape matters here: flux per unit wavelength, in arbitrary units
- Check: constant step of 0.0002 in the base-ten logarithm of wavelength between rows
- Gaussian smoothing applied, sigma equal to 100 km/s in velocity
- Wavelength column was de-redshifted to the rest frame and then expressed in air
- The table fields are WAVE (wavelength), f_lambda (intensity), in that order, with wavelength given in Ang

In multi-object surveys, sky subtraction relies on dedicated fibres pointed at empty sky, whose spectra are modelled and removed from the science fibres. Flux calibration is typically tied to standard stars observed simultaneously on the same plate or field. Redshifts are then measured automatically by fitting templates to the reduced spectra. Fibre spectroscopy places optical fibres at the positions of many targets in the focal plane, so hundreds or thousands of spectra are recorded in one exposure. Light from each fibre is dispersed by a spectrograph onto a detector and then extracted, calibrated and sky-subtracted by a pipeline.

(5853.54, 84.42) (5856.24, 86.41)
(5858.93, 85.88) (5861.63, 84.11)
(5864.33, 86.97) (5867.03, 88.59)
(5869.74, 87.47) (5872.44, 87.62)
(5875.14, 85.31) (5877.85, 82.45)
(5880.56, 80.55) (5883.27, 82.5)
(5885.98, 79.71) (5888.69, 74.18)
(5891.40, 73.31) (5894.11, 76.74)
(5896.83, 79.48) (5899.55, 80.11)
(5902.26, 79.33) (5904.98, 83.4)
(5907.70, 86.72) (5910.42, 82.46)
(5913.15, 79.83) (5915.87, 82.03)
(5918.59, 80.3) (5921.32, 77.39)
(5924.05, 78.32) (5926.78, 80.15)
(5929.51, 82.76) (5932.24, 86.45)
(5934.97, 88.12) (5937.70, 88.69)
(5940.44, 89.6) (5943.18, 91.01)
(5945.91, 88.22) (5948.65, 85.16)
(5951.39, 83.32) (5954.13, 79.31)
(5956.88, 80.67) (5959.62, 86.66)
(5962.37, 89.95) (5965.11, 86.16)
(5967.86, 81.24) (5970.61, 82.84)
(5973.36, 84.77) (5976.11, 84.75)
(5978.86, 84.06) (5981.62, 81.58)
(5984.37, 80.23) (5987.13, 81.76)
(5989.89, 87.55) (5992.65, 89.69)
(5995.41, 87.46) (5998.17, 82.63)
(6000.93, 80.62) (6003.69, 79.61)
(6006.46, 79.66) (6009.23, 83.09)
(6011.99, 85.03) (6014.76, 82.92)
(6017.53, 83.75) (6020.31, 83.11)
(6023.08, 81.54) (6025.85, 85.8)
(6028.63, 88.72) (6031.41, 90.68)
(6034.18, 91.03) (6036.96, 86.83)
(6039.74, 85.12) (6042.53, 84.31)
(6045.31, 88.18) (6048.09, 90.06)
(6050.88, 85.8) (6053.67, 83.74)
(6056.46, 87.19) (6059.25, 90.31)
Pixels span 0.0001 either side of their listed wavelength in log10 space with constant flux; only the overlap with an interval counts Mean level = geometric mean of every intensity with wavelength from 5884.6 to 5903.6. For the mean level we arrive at 77.5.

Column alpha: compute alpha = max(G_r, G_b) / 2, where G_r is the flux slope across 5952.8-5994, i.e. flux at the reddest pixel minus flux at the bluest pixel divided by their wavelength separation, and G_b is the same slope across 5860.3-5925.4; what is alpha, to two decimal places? 0.13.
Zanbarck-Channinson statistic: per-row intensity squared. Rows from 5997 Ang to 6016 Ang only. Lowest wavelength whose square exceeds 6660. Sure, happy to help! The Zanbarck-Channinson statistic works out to 5998.17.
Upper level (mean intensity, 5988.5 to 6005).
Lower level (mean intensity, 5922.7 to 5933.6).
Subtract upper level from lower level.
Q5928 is -2.7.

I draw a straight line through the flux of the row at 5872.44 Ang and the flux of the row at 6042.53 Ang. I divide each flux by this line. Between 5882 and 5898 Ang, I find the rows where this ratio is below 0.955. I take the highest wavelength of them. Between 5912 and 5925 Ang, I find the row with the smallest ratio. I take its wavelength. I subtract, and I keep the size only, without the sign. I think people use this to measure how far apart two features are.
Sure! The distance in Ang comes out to 24.5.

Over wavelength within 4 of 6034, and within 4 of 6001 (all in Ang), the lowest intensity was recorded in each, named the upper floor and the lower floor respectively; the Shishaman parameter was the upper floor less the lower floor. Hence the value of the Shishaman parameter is 7.2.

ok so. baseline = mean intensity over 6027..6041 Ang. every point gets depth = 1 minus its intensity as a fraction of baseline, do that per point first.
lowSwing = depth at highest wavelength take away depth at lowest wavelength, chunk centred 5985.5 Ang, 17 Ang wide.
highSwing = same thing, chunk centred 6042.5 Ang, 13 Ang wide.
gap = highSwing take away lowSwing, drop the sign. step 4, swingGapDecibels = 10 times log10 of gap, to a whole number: -16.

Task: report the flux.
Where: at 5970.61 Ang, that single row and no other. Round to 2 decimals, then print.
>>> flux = 82.84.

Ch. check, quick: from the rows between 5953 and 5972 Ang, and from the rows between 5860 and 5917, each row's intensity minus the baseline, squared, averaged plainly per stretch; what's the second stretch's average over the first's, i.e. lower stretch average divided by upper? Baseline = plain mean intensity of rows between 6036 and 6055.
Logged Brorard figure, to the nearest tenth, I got 1.9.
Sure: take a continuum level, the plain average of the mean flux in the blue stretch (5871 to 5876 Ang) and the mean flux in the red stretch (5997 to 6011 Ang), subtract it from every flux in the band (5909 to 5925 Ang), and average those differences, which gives -4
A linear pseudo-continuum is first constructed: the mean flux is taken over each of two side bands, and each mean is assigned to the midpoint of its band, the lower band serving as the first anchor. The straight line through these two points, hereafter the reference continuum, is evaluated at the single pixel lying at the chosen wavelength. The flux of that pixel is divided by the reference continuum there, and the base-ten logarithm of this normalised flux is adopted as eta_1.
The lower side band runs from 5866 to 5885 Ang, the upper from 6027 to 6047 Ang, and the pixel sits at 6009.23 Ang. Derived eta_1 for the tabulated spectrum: -0.022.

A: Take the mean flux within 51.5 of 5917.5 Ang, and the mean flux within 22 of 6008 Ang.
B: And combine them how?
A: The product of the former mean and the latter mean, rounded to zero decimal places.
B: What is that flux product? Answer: 6969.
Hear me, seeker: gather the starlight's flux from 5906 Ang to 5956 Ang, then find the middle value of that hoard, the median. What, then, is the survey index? 83.0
